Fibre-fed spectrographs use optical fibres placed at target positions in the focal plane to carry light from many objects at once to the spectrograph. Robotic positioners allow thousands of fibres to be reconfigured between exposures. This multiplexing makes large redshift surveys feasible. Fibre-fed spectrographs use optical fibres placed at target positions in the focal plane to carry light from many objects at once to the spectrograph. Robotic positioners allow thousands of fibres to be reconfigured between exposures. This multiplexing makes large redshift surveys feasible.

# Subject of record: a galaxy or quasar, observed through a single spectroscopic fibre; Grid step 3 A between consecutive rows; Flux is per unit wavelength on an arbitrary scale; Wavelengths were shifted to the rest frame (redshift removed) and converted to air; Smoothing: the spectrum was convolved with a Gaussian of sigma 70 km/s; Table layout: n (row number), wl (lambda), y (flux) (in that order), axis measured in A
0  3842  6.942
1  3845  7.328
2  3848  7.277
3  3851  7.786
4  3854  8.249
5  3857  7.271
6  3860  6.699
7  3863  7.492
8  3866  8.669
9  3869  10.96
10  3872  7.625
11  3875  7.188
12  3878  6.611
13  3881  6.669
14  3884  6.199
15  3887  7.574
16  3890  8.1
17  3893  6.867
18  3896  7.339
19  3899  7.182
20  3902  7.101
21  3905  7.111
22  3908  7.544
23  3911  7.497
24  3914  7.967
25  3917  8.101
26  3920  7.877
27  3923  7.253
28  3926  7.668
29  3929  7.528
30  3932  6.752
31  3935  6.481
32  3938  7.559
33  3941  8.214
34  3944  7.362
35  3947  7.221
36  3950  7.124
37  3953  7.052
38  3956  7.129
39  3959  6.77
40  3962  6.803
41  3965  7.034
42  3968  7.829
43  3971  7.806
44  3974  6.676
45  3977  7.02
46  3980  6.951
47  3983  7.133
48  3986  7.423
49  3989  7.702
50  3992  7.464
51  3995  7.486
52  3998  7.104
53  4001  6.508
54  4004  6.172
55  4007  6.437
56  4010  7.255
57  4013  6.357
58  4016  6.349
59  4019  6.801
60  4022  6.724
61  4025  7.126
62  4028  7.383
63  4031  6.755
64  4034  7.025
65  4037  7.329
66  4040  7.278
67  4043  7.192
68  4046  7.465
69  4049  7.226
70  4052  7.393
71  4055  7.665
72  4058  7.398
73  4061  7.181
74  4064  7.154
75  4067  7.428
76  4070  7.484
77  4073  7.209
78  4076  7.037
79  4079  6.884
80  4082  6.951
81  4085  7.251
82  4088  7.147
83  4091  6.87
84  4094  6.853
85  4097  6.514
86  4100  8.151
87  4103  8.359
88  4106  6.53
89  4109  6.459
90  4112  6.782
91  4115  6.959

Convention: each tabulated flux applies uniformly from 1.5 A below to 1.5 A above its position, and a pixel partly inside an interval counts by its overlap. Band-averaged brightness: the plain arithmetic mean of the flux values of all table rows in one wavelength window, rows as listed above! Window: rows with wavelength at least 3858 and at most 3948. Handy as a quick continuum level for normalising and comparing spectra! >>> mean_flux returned 7.48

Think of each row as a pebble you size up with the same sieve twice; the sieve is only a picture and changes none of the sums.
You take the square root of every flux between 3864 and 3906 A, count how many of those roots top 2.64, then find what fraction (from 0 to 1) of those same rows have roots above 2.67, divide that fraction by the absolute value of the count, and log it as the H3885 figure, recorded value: 0.057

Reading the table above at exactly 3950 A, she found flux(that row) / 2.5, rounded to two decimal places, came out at 2.85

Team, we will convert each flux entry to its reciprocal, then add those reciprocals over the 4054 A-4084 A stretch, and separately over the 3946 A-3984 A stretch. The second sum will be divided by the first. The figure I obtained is 1.3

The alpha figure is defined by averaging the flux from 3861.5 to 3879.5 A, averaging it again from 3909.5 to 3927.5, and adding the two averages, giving 15.8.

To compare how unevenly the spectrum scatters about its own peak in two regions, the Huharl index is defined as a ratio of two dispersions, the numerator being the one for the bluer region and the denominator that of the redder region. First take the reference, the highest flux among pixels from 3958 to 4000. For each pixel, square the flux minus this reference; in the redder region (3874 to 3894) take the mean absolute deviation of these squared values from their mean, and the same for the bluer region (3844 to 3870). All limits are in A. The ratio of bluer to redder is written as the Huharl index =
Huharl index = 2.6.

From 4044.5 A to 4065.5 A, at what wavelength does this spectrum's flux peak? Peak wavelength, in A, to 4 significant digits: 4055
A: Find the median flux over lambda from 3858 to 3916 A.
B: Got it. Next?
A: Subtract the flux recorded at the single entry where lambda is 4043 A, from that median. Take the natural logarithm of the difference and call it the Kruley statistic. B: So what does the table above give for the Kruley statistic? -1.9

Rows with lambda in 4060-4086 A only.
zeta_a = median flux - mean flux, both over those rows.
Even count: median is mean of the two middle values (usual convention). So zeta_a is 0.01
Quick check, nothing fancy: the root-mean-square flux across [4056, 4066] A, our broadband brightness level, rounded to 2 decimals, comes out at 7.25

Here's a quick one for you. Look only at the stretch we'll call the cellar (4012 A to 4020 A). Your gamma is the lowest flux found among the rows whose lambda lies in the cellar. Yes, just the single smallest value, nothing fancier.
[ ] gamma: 6.349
